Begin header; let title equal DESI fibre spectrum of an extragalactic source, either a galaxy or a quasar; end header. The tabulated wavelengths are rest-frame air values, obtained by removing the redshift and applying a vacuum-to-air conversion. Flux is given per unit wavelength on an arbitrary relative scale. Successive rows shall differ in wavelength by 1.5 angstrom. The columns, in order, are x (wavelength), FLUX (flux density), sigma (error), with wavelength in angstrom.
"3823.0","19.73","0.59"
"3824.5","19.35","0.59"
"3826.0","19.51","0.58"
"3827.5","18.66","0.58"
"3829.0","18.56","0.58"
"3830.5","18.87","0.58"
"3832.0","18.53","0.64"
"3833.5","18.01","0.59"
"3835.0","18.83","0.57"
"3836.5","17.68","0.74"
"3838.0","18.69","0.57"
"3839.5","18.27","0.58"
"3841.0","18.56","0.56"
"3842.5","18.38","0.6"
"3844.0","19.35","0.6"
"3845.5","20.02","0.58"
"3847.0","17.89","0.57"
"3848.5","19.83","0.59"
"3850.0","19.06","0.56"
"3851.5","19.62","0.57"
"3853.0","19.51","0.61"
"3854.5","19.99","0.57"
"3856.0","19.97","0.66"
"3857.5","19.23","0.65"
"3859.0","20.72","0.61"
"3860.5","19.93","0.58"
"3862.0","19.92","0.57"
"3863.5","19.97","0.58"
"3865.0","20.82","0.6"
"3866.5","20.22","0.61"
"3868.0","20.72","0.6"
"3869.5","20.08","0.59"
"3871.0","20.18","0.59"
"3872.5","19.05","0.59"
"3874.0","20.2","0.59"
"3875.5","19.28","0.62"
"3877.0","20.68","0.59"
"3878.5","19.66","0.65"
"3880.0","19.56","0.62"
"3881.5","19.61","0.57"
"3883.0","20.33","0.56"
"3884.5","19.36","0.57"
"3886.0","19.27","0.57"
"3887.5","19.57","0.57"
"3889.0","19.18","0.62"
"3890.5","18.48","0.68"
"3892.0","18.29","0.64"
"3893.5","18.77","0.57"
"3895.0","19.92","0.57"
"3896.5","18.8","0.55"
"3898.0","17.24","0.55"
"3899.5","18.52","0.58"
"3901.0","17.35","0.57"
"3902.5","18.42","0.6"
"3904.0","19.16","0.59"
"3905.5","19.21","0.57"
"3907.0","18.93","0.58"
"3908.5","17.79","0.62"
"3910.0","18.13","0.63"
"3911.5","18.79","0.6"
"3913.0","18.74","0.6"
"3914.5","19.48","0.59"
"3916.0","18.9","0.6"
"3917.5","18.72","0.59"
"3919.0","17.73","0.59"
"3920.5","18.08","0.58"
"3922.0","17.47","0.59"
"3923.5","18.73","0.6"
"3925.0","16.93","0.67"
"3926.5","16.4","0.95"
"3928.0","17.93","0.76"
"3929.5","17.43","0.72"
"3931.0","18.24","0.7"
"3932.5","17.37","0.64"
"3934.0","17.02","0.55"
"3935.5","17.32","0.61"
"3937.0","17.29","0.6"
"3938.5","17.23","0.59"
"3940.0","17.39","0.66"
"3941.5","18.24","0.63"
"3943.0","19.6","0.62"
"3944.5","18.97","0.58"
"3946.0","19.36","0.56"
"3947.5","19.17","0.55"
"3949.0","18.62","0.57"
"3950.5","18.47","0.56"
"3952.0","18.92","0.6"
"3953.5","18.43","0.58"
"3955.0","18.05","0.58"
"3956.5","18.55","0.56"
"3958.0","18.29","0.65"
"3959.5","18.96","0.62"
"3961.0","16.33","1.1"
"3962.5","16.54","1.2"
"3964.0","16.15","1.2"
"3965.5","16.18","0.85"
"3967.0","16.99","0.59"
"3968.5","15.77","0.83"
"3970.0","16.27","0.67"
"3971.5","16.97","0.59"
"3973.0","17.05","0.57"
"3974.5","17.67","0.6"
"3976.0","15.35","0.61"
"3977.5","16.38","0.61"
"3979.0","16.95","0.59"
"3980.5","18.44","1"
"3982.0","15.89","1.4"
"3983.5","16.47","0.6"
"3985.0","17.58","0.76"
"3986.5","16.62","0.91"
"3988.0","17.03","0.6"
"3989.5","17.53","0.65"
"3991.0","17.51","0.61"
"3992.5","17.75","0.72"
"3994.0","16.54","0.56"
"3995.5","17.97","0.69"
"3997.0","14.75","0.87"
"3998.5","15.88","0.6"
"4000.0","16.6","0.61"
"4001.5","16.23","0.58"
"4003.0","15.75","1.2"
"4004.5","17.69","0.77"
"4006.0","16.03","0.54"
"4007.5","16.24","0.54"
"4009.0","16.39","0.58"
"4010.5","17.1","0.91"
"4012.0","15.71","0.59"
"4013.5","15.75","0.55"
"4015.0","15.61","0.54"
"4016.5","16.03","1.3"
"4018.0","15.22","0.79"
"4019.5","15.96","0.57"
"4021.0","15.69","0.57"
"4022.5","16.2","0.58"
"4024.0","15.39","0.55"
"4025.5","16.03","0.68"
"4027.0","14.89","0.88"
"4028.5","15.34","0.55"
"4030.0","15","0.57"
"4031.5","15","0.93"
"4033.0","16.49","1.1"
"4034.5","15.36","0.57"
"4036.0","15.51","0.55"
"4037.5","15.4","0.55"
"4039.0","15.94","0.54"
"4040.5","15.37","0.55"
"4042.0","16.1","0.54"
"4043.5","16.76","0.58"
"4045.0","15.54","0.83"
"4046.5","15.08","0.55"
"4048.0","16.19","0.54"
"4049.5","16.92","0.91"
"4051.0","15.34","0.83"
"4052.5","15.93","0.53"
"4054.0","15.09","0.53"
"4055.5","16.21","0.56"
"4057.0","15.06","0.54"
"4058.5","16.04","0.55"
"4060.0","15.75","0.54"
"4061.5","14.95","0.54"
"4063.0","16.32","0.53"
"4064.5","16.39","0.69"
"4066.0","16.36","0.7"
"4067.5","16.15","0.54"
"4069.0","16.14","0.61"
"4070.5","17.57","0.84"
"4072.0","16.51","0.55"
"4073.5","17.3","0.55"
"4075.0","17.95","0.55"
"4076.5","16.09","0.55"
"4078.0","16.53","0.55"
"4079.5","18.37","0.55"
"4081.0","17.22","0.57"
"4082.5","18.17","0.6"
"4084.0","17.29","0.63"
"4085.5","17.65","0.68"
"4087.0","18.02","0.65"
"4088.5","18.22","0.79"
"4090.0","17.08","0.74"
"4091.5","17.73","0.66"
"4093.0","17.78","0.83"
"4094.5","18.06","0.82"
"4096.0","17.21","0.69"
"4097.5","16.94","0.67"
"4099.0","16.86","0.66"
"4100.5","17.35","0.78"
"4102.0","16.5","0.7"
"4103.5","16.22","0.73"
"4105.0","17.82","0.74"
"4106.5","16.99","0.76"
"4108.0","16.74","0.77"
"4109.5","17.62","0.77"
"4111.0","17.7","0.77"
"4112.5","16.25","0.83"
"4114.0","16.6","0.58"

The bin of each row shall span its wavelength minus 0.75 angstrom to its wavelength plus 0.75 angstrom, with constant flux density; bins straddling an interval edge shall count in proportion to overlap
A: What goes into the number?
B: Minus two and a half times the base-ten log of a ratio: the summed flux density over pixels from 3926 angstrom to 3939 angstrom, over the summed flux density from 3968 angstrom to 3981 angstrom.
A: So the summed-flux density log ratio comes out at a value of -0.04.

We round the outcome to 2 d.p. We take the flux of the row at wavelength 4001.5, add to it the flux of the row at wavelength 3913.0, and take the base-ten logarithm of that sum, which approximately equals 1.54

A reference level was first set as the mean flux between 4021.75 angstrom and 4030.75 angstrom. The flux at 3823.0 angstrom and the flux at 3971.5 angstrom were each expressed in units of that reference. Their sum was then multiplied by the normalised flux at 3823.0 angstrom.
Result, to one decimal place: 3.0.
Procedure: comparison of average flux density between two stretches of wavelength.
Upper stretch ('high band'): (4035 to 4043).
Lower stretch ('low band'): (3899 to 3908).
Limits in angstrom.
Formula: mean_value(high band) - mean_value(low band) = -2.9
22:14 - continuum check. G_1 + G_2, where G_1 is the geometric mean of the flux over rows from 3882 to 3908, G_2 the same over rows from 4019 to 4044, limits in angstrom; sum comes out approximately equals 34.5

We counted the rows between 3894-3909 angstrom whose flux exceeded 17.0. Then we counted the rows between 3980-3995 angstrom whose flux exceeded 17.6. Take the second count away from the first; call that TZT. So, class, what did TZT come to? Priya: 8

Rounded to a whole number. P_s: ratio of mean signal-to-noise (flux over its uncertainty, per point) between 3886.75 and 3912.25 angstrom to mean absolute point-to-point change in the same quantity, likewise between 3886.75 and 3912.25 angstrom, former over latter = 16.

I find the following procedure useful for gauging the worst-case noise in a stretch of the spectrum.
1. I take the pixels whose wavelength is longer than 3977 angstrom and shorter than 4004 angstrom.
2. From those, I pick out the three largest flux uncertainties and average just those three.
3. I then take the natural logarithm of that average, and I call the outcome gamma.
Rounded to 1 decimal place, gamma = 0.2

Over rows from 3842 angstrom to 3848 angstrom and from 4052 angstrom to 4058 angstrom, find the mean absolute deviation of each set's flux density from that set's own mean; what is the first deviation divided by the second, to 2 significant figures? 1.6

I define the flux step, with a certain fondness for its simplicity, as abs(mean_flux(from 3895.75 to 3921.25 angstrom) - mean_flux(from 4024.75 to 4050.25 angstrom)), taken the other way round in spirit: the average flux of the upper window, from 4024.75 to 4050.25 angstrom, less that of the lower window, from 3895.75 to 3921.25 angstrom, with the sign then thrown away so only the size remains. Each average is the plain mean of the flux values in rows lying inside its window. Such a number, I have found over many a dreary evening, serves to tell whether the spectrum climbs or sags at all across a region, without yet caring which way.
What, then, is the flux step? 2.8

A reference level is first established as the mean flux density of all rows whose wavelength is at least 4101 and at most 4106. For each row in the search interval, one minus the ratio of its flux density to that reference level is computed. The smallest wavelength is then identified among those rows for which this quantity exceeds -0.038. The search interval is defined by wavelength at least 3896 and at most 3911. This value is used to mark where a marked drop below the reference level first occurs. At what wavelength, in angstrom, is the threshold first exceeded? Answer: 3898.0 angstrom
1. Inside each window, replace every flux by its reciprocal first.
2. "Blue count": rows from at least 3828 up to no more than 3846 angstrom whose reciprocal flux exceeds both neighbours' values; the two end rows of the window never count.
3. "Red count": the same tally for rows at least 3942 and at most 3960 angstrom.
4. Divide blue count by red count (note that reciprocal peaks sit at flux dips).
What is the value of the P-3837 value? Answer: 1.0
